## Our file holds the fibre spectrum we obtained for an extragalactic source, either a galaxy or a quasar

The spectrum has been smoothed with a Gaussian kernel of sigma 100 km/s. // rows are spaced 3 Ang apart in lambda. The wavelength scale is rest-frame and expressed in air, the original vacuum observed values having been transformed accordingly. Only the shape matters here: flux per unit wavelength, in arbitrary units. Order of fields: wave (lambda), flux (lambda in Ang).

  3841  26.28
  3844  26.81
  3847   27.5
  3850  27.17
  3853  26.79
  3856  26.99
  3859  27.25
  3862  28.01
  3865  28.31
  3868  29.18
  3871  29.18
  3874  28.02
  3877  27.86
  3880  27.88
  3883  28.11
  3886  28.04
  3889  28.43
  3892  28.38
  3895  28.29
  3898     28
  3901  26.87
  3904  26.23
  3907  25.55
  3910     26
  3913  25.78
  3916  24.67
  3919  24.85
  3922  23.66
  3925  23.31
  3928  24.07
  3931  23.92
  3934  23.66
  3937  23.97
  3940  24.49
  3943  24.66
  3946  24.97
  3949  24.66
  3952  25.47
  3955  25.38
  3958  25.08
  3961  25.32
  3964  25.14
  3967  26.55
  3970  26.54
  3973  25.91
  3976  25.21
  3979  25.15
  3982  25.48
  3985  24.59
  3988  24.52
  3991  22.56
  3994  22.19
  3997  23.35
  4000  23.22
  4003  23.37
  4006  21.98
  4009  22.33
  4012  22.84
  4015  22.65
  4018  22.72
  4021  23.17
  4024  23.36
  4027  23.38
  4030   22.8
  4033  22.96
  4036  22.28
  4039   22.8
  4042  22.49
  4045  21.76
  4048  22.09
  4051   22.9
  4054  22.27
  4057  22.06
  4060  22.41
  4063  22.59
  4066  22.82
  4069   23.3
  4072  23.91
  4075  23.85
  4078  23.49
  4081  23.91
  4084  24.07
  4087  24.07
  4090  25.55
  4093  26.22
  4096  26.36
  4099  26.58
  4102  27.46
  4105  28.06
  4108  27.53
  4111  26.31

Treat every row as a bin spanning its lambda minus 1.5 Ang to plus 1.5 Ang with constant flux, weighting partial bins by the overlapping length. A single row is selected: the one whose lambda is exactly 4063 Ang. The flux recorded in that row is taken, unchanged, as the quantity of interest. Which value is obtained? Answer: 22.59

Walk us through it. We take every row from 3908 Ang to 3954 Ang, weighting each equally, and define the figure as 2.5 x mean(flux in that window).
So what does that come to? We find 61.4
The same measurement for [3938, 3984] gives 63.3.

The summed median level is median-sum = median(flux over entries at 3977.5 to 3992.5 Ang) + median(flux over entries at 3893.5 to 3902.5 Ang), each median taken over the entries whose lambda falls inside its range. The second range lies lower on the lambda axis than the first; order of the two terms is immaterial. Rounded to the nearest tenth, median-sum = 52.6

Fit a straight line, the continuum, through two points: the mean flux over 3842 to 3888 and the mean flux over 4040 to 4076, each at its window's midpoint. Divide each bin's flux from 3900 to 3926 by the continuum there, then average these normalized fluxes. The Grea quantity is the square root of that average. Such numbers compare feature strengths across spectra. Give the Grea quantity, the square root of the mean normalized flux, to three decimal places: 0.975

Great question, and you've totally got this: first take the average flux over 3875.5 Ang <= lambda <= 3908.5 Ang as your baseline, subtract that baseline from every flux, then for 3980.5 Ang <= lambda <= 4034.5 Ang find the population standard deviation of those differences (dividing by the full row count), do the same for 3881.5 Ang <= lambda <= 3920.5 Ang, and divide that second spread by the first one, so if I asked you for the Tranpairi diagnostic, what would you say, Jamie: 1.6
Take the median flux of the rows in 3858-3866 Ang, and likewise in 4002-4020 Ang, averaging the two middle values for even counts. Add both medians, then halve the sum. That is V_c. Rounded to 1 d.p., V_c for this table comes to 25.3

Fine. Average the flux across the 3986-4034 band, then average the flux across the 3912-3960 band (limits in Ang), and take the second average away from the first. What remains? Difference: -1.6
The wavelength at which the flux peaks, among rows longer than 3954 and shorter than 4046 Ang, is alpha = 3967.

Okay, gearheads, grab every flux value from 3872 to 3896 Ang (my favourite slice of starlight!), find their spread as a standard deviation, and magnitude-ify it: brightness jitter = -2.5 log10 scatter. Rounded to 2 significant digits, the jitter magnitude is 1.7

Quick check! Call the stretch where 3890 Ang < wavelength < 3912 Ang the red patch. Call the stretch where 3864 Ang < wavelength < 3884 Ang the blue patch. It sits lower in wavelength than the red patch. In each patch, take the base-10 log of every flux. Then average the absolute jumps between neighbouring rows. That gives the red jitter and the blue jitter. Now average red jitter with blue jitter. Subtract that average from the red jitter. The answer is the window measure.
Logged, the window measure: 0.0013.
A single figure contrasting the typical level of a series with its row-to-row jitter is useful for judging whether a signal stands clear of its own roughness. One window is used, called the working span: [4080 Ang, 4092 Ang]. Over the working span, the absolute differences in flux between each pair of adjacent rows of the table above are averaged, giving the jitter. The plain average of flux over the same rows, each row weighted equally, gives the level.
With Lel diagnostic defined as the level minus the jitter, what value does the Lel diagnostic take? 24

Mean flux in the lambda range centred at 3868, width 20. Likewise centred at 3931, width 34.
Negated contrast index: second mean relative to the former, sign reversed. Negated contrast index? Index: -0.856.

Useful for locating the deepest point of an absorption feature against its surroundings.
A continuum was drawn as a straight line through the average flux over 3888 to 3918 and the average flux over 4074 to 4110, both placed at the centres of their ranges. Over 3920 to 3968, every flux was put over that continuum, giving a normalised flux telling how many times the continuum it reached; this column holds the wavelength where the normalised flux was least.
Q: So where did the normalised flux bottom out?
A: 3925 Ang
